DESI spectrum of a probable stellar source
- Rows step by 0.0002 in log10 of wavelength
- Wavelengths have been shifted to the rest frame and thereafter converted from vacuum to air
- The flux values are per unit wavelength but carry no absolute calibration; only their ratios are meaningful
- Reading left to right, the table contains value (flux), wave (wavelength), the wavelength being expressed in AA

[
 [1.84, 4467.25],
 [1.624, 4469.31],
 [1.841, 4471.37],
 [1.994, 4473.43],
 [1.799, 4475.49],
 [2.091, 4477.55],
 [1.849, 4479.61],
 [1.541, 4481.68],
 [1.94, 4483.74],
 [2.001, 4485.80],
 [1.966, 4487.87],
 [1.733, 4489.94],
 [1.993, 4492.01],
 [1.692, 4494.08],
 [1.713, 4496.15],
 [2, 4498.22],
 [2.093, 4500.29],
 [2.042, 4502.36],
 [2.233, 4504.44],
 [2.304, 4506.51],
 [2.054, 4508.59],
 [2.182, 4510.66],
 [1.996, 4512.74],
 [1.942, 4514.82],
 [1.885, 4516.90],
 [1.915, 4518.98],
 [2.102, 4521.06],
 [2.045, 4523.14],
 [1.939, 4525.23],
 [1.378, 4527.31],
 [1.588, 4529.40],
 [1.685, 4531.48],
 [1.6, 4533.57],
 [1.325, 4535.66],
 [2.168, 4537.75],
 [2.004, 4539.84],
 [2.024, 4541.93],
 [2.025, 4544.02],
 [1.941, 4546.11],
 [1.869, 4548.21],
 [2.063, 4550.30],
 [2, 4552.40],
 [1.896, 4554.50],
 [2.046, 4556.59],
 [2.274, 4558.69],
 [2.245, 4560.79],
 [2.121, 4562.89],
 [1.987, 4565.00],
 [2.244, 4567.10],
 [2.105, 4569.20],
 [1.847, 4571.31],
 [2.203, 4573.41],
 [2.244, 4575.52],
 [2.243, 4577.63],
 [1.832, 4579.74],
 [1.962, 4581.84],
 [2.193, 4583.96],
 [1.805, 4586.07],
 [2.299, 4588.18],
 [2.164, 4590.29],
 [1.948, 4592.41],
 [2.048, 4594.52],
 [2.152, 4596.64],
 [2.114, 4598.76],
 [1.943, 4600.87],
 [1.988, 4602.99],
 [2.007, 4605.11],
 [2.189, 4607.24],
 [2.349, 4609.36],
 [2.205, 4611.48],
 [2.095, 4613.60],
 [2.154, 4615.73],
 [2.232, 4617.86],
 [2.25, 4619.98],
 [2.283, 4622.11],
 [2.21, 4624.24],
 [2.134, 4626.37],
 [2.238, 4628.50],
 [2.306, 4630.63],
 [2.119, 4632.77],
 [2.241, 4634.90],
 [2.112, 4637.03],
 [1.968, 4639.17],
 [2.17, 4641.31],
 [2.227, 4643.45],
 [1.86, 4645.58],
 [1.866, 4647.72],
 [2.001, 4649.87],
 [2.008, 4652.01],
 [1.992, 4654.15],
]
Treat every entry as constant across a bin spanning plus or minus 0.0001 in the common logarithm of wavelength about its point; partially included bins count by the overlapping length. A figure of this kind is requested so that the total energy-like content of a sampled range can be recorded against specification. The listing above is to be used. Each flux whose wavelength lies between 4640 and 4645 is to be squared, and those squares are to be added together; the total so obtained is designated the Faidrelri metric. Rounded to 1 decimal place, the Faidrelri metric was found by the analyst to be 9.7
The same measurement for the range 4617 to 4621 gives 10.0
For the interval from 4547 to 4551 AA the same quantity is 7.7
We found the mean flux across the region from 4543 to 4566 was 2.04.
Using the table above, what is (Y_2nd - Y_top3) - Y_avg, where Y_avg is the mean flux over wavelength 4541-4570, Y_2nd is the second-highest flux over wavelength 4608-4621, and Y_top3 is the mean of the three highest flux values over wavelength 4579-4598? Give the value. -2.03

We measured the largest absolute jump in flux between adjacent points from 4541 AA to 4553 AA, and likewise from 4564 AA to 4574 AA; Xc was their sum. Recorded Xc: 0.55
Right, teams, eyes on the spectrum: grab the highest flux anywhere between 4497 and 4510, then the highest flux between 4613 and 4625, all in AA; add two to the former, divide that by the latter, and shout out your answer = 1.89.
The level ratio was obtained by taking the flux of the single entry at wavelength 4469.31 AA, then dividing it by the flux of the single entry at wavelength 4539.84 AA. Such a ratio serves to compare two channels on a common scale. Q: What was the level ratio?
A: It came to 0.81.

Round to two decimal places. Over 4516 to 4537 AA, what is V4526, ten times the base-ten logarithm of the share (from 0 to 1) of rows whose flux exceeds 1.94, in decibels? -6.99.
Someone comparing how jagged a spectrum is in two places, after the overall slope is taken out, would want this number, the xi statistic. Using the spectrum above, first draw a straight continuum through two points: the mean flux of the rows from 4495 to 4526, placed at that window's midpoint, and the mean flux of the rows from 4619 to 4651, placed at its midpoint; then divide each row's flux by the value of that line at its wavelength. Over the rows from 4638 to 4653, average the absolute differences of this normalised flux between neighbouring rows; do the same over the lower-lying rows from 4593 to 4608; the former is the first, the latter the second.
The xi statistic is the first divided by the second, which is 1.4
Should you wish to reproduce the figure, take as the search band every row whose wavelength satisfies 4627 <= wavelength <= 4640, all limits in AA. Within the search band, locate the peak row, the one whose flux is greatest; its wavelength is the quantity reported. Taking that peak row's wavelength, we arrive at 4630.63 AA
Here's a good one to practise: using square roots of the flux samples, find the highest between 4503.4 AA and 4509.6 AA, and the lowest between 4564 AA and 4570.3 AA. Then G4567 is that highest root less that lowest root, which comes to 0.11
